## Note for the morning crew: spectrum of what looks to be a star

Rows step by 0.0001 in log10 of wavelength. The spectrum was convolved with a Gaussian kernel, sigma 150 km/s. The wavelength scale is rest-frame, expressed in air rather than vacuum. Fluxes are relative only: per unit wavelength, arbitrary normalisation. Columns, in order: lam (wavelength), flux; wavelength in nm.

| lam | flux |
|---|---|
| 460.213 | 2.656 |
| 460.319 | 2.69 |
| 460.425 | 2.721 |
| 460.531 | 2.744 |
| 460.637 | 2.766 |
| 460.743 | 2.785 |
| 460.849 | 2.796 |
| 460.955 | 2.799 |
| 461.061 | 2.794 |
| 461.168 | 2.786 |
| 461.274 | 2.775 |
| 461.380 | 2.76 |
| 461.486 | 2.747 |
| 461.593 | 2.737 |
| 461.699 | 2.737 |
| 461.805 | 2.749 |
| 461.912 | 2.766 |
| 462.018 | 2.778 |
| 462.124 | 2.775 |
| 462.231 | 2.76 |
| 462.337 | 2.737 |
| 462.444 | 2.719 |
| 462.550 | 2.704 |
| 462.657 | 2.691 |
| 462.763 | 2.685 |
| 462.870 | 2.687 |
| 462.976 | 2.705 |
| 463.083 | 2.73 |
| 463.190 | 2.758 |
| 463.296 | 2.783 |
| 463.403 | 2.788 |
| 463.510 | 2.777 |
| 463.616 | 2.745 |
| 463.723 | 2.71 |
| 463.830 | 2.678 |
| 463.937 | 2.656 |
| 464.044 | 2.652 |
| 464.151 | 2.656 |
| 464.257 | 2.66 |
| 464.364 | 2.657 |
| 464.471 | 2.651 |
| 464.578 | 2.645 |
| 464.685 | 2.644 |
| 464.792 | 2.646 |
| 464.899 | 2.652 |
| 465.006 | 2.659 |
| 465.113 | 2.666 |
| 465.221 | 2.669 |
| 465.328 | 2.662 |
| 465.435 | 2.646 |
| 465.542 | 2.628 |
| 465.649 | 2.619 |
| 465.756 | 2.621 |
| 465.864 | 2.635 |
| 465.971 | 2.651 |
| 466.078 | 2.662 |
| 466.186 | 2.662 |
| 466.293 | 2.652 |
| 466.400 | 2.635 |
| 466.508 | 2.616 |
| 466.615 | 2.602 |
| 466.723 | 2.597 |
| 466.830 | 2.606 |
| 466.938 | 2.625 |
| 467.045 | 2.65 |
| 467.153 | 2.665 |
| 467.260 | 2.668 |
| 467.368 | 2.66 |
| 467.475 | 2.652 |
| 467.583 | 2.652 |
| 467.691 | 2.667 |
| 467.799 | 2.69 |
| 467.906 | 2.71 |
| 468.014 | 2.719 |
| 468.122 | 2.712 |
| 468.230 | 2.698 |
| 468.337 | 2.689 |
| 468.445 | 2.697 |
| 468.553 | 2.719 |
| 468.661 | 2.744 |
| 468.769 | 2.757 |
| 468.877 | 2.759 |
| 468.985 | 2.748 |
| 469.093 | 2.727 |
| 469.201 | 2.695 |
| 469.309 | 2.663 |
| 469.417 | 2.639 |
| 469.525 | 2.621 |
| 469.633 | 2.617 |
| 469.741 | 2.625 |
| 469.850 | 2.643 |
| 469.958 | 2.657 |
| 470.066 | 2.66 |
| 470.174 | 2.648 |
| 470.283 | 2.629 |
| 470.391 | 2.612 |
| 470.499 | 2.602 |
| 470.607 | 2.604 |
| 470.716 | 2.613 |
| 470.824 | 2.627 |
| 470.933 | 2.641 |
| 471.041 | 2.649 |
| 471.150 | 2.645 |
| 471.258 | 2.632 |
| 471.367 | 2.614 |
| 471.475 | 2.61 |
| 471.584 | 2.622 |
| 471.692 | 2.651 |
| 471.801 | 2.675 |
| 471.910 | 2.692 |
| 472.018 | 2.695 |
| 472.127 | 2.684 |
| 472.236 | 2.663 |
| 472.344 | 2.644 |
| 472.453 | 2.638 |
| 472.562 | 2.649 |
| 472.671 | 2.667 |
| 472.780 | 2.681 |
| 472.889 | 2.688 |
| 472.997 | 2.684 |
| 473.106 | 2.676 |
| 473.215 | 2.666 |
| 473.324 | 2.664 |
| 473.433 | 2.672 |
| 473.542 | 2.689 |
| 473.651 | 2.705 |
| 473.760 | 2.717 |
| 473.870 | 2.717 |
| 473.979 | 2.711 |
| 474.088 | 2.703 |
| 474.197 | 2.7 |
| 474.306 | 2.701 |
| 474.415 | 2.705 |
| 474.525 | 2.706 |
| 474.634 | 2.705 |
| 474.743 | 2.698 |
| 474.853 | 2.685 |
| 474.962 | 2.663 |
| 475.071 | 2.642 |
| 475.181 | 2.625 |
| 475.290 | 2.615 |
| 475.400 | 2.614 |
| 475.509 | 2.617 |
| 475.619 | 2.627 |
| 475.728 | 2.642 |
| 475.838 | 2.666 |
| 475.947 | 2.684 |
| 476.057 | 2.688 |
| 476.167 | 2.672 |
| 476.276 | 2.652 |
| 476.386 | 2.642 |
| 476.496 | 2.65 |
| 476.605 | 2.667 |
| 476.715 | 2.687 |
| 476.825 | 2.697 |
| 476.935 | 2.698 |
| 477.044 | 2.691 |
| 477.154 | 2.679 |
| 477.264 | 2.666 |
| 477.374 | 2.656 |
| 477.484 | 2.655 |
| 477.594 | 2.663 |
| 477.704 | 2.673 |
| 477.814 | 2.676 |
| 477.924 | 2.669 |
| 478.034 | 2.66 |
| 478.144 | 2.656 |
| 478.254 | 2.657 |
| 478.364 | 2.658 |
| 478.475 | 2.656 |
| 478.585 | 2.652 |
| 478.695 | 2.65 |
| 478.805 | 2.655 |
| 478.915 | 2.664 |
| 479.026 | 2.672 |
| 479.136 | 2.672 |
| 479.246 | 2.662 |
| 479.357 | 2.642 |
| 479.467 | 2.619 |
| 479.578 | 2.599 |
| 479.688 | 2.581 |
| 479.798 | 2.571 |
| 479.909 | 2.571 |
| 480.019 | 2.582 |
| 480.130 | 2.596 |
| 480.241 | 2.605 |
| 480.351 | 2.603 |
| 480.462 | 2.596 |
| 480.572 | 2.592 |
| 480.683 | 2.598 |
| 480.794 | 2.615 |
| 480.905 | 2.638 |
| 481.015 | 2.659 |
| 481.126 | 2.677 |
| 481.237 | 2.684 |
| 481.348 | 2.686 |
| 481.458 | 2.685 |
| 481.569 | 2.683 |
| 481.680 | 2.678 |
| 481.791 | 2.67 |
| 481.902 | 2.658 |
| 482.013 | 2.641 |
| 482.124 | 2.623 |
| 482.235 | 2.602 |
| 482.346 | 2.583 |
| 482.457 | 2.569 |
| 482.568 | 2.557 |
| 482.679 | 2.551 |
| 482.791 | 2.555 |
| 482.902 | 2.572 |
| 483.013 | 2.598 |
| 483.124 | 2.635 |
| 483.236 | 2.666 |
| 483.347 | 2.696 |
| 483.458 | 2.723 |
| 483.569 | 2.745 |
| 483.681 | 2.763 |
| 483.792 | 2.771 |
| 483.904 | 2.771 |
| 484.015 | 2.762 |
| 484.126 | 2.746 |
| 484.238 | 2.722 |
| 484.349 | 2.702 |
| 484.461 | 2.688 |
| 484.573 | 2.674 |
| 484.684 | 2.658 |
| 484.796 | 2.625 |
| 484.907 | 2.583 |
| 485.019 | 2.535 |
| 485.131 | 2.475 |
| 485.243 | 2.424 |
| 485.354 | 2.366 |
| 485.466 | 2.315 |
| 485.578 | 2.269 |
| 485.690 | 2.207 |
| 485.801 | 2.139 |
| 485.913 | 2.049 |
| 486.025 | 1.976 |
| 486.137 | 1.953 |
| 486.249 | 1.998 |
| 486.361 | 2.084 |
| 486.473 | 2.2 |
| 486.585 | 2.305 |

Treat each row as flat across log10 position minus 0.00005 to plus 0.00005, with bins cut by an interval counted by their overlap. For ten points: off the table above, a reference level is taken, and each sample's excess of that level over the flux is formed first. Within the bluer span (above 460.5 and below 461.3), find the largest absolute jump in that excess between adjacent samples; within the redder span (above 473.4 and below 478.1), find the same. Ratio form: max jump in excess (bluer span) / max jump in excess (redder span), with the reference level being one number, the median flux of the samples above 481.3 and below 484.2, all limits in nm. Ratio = 0.92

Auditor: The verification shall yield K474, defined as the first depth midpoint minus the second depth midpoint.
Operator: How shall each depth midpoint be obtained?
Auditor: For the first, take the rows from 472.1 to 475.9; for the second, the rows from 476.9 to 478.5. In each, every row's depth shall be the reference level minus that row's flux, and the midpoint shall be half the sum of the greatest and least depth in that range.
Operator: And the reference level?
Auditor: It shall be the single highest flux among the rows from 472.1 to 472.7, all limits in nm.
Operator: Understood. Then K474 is 0.011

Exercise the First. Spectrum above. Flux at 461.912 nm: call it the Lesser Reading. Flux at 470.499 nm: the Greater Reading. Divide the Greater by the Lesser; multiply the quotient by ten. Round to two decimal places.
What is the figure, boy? 9.41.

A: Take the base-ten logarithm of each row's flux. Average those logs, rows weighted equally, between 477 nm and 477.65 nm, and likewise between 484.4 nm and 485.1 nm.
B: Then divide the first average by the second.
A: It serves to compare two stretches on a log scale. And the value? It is 1.02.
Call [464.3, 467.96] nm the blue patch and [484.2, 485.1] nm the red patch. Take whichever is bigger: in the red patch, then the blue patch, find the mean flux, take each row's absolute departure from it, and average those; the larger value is 0.051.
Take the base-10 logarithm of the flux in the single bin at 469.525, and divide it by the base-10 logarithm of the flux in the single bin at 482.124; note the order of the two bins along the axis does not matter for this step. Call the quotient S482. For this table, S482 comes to 1.00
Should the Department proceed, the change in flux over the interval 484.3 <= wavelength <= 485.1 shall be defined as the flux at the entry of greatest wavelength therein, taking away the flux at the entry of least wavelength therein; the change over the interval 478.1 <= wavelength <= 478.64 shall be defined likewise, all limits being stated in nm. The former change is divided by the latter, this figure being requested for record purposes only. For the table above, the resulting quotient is 42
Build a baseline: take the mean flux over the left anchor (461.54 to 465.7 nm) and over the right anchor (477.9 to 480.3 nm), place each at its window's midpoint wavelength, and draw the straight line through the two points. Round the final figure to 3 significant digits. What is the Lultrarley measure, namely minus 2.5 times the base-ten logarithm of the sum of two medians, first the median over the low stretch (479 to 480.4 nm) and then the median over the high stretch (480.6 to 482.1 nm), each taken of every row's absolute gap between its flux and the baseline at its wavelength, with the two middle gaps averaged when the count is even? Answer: 2.73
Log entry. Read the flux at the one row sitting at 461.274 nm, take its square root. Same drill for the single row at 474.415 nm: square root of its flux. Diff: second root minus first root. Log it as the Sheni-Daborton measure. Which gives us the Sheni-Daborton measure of -0.021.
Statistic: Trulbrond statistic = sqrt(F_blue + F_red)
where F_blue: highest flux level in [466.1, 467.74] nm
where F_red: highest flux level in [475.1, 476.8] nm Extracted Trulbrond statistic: 2.31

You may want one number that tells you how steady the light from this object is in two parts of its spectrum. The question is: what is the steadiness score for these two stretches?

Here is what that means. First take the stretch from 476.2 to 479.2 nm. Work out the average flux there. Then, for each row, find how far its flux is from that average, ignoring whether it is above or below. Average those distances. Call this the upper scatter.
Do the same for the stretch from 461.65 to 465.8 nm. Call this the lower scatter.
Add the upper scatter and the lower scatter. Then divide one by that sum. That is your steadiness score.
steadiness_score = 17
